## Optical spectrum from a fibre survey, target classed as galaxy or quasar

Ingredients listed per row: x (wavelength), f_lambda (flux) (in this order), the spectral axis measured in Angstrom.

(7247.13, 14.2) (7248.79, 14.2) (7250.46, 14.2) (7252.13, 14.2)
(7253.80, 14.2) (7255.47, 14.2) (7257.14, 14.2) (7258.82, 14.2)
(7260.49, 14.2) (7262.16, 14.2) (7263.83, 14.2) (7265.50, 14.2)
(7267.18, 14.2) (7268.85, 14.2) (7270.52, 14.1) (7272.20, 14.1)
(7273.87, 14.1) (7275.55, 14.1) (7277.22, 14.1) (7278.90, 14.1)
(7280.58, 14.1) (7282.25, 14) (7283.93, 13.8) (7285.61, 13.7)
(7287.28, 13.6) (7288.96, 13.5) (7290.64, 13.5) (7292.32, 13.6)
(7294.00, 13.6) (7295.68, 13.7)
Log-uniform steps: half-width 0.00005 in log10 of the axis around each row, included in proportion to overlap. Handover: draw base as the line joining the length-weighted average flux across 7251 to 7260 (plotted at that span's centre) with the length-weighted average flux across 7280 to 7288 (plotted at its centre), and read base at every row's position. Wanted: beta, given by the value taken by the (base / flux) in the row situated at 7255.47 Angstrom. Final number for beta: 0.999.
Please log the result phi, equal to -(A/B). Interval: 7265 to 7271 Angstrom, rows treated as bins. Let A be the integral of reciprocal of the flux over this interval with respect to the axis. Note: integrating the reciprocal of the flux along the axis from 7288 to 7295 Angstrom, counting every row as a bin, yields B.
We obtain -0.82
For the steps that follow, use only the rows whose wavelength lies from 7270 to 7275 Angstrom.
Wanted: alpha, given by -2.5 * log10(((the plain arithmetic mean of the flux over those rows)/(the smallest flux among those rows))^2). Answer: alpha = 0.000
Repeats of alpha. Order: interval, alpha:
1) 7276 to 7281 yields 0.000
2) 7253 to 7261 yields 0.000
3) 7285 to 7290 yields -0.016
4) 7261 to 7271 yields -0.013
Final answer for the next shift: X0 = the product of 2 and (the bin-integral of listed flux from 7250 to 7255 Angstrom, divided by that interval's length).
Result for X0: 28.40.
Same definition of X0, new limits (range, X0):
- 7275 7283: 28.17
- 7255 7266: 28.40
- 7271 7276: 28.17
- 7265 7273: 28.30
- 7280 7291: 27.50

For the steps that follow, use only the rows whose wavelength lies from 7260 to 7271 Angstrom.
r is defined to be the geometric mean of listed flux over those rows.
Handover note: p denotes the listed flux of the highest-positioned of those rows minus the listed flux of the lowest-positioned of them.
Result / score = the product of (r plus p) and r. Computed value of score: 200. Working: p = -0.10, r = 14.2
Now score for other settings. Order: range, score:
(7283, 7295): 183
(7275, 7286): 190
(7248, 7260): 202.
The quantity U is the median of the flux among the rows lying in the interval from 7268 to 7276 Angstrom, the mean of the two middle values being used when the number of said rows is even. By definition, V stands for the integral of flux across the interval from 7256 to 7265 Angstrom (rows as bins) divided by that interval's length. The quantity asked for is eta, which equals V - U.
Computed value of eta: 0.10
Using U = 14.1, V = 14.2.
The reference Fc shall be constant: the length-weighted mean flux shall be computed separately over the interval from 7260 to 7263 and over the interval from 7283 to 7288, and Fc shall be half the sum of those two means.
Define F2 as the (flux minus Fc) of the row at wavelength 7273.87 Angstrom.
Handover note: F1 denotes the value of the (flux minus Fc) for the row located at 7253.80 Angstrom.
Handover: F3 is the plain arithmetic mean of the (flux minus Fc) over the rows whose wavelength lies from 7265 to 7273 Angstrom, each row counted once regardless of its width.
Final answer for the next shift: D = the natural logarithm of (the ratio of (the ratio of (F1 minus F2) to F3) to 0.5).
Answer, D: 0.0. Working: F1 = 0.23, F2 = 0.13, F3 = 0.2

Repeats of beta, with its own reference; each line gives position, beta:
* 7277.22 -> 0.988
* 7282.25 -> 0.991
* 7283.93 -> 1.004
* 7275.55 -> 0.989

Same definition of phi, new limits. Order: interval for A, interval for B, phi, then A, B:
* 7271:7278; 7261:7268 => -1.01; 0.496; 0.493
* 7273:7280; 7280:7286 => -1.15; 0.496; 0.432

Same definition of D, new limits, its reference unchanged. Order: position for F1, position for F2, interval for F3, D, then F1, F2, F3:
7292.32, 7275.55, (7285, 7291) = 0.9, -0.37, 0.13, -0.4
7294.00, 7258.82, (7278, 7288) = 2.7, -0.37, 0.23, -0.1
